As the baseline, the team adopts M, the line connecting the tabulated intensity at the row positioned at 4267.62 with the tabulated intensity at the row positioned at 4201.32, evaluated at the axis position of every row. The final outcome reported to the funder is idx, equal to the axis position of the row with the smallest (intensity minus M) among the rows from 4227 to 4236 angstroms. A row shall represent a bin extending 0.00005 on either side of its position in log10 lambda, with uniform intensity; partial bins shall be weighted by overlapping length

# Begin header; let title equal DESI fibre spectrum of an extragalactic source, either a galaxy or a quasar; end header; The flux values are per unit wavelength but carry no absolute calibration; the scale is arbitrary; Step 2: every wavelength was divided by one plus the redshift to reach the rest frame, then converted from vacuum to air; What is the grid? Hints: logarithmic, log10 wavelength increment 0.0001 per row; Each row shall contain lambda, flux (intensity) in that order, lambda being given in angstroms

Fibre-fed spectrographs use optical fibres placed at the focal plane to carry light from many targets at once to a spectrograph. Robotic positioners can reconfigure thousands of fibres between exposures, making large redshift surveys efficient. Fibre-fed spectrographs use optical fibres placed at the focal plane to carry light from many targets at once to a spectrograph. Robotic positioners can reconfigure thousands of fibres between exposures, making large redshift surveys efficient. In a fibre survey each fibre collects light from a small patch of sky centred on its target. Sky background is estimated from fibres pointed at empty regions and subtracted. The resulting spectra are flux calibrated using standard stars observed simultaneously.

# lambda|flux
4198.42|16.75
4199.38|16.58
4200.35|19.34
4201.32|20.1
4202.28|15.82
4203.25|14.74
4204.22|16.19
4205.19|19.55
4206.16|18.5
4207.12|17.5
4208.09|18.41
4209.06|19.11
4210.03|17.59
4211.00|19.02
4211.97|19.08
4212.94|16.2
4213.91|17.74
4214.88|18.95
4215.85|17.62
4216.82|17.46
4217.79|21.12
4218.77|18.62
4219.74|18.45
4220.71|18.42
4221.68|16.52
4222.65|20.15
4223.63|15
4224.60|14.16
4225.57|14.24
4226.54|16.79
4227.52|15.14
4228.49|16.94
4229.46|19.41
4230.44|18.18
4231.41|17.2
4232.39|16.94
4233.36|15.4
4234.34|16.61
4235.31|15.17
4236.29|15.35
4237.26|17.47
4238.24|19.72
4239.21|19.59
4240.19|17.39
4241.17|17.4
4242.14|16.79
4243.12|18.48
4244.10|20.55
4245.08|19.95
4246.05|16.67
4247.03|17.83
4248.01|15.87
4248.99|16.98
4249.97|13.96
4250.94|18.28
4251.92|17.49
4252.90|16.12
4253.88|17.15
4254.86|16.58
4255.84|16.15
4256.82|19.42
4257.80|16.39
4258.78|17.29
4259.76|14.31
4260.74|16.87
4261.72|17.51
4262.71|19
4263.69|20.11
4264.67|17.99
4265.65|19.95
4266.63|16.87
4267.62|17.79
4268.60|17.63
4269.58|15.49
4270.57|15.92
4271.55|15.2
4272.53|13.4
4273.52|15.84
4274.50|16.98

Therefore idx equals 4227.52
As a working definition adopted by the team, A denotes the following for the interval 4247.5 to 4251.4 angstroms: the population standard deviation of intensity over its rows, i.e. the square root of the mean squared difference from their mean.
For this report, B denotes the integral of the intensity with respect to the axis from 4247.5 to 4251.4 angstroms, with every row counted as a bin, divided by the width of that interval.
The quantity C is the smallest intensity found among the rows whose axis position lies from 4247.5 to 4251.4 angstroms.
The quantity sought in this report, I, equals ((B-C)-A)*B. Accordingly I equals 12.0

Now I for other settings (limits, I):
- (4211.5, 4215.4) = 11.4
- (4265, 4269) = 0.9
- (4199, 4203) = 3.3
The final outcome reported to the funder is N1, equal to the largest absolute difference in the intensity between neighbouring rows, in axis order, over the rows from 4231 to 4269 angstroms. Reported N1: 4.3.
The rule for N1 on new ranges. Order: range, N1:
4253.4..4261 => 3.3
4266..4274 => 2.4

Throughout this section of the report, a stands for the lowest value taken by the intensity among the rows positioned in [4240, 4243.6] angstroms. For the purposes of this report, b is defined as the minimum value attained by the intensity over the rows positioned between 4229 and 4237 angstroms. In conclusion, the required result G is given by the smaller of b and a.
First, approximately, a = 16.79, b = 15.17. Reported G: 15.2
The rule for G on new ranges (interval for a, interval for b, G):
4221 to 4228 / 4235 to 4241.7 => 14.2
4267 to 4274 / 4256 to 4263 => 13.4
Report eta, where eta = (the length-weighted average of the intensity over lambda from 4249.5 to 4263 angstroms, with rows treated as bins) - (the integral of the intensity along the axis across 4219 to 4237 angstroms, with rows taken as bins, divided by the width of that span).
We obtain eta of 0.2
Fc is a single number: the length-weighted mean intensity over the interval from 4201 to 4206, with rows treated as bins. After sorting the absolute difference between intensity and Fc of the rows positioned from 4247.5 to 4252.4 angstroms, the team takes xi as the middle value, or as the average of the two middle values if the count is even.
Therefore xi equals 1.01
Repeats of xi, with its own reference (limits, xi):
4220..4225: 2.27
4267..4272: 1.35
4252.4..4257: 1.12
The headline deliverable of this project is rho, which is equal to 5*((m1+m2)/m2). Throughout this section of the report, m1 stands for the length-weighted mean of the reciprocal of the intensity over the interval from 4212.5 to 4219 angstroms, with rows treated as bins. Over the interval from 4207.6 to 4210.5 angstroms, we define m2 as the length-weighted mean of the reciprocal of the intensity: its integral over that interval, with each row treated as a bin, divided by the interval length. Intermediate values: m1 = 0.0551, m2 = 0.054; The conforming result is 10.1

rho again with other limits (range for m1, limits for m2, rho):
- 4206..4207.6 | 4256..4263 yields 9.8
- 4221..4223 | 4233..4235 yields 9.4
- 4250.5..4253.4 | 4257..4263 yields 9.9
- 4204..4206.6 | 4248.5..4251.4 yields 9.4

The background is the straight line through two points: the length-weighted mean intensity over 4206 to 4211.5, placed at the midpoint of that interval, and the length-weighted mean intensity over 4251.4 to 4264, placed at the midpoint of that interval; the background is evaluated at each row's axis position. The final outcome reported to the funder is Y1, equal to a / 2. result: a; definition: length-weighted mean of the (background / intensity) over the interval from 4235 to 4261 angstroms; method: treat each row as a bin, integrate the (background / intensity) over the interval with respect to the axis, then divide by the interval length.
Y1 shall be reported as 0.510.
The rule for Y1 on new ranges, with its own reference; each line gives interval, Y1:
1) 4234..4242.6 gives 0.515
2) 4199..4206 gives 0.534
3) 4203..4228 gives 0.523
